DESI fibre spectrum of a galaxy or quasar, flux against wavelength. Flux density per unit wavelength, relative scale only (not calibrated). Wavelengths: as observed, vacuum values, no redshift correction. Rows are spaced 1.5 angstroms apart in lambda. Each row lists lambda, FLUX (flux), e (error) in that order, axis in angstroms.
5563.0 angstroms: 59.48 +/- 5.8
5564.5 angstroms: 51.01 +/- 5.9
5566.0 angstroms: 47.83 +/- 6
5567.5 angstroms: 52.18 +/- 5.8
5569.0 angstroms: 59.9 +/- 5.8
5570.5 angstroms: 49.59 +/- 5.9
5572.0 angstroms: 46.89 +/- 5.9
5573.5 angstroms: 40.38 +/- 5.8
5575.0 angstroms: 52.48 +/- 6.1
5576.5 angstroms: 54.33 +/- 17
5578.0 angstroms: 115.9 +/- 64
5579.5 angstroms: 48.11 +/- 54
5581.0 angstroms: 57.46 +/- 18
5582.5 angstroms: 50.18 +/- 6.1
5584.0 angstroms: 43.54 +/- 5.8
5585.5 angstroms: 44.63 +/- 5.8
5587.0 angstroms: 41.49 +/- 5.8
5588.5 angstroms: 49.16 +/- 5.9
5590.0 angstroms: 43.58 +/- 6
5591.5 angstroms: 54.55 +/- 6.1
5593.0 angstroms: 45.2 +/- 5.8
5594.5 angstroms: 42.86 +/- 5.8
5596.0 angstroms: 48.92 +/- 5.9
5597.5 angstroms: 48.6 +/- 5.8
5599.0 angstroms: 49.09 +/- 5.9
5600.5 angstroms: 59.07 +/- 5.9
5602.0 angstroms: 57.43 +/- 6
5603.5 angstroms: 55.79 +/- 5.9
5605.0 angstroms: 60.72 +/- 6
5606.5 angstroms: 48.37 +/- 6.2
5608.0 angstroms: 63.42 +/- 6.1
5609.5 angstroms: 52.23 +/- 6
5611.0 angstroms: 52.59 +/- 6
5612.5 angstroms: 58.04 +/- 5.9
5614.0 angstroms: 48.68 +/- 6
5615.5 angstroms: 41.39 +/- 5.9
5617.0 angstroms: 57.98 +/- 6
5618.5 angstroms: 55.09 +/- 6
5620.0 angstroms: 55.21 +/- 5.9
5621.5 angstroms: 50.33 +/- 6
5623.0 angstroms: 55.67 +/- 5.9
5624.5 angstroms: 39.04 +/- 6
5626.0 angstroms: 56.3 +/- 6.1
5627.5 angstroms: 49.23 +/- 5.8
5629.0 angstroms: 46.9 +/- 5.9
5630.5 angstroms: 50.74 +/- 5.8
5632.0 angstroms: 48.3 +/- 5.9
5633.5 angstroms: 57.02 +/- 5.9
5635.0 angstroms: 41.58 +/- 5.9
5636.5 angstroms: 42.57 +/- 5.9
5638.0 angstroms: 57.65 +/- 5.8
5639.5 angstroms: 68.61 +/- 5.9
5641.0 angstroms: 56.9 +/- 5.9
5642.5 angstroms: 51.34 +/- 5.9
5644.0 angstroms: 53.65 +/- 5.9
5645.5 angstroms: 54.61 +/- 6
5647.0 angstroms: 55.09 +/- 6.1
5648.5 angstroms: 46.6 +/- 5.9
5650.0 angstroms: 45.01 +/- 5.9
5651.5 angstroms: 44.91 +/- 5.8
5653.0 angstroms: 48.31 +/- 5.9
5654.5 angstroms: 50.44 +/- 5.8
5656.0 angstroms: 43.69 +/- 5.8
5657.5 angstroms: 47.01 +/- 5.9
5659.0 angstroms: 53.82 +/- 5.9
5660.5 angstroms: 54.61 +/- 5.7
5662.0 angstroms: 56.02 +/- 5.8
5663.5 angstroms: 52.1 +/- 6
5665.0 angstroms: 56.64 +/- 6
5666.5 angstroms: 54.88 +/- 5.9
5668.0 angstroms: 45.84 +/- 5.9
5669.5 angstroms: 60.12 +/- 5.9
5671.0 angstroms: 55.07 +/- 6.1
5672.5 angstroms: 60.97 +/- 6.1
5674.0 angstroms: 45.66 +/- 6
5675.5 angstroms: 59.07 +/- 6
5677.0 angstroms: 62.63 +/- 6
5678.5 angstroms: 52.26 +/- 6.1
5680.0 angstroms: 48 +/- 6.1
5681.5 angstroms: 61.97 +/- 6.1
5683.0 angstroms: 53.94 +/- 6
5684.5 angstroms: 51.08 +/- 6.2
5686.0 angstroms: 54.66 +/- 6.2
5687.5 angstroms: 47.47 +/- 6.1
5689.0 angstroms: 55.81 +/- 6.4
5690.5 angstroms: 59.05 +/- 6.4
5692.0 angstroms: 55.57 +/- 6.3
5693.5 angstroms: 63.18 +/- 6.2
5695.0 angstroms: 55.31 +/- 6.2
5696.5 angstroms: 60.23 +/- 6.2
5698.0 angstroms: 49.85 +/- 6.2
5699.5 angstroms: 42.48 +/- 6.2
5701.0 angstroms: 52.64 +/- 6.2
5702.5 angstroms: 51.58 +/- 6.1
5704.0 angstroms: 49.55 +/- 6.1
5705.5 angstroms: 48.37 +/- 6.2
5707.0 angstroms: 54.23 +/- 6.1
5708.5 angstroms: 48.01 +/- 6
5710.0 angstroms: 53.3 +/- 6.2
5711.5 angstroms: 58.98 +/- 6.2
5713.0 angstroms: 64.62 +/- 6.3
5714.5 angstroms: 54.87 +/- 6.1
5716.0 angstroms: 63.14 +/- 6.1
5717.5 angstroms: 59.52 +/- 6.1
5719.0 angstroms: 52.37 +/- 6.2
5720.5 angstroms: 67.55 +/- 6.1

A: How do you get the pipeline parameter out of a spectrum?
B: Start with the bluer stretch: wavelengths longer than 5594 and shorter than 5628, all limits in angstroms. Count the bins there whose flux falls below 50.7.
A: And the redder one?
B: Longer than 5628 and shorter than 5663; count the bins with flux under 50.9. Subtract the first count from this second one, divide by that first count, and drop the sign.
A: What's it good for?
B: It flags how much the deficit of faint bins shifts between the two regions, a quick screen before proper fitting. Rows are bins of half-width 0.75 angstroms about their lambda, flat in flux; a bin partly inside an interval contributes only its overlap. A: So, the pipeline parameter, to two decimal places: 0.20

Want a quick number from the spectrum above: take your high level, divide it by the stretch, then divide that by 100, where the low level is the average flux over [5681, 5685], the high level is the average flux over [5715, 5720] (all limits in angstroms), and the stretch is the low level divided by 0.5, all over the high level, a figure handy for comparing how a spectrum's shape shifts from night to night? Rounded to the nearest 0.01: 0.31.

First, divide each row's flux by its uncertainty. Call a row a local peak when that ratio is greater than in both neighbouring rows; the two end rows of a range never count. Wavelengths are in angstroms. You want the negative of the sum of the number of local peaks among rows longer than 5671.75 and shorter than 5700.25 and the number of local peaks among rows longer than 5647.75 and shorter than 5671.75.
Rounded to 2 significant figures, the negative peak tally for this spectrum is -10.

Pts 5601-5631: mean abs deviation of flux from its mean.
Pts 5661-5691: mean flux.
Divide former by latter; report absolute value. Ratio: 0.088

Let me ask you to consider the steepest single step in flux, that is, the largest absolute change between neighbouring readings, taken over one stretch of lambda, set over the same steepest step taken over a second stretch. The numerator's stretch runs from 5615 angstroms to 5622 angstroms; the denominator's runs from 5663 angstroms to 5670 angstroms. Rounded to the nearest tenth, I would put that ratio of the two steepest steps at 1.2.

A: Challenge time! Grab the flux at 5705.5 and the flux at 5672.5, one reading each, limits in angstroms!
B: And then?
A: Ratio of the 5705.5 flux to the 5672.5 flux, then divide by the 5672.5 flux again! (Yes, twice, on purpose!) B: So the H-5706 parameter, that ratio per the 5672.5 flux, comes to 0.0130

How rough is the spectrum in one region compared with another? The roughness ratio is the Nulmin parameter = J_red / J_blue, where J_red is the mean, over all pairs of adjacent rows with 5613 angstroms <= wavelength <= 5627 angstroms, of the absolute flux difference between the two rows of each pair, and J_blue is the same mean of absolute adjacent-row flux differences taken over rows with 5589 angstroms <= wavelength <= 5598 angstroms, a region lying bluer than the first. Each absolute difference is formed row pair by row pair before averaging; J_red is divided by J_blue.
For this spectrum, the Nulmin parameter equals 1.5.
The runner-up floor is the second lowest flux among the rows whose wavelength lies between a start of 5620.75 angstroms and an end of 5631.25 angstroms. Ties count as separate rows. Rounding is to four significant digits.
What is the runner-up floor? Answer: 46.90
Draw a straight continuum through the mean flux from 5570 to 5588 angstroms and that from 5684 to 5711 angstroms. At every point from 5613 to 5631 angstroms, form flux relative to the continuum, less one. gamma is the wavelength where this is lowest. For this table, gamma 5624.5 angstroms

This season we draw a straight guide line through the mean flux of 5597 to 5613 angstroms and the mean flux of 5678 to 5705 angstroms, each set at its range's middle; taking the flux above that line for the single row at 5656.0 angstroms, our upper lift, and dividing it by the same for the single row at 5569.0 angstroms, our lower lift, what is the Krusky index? -2.5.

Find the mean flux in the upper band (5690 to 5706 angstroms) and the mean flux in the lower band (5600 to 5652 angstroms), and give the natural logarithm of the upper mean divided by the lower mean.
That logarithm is 0.017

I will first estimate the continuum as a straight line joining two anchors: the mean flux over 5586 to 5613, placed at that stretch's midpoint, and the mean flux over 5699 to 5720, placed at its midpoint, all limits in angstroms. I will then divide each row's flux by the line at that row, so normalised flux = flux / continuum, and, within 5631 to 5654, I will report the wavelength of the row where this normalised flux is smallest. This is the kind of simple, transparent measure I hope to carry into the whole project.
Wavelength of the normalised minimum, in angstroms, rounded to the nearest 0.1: 5635.0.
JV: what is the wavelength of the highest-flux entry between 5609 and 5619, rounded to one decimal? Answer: 5612.5 angstroms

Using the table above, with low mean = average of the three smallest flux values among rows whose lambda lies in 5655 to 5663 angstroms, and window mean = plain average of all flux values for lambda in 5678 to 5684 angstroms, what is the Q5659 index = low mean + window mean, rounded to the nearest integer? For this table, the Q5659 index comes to 102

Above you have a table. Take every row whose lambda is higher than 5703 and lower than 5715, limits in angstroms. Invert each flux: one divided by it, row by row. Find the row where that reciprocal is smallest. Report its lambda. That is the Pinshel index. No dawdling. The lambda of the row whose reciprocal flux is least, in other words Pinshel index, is 5713.0 angstroms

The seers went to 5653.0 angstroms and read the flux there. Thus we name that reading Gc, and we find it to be 48.31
